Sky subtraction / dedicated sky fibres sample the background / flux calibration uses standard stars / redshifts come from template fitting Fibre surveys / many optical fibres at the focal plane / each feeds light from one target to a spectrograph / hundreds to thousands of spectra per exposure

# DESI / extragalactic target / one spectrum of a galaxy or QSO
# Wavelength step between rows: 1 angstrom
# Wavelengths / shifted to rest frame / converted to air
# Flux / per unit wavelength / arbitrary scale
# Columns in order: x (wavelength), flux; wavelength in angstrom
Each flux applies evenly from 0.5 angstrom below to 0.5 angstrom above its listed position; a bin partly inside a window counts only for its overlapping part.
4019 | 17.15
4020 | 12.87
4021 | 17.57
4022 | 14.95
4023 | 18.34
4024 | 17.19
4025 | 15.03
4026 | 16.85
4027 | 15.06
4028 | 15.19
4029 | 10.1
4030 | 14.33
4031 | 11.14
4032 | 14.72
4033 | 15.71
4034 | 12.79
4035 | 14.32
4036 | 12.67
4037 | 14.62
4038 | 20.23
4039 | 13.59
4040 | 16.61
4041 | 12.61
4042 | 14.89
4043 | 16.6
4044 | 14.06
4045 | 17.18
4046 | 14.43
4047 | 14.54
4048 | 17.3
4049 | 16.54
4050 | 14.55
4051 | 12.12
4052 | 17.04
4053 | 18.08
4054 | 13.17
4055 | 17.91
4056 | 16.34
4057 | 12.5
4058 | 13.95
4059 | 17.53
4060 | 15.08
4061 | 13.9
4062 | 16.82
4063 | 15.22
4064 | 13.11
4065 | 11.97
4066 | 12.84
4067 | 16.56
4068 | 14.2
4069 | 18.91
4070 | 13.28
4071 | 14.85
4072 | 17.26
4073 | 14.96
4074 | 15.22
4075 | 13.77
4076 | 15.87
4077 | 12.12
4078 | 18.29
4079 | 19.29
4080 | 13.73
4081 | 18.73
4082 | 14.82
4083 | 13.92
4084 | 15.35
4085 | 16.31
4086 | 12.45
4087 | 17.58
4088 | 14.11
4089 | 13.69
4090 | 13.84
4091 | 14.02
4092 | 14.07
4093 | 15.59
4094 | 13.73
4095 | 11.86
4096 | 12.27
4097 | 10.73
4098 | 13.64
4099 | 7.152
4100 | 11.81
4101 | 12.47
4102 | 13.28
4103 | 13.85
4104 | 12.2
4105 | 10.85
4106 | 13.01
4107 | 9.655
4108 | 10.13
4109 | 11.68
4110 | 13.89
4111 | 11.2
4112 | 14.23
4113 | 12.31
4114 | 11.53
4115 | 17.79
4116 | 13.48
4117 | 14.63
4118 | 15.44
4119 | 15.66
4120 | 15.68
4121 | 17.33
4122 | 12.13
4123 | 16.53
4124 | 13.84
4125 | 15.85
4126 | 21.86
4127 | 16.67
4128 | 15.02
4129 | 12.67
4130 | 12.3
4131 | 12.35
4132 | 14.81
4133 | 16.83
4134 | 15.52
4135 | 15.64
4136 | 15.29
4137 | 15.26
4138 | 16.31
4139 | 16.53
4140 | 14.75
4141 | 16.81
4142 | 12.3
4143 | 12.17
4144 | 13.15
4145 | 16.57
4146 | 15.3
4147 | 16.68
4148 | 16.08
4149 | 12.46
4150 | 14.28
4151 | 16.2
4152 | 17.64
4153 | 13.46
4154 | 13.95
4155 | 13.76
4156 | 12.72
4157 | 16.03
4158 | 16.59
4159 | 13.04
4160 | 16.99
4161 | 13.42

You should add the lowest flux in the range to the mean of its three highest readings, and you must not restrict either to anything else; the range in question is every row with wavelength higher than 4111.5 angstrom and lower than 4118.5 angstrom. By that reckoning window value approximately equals 27.5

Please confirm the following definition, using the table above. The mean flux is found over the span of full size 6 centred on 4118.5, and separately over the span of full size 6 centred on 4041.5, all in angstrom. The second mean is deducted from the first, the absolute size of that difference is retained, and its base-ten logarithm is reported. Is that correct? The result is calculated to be -0.2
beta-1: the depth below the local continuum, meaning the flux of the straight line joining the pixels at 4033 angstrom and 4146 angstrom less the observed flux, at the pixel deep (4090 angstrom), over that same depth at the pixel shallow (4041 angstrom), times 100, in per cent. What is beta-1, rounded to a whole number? 54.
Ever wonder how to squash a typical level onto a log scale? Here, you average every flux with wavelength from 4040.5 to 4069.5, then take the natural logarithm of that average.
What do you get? 2.72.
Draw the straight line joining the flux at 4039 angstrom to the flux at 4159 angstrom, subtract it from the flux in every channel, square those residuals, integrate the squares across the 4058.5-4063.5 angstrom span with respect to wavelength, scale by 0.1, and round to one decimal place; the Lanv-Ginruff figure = 3.3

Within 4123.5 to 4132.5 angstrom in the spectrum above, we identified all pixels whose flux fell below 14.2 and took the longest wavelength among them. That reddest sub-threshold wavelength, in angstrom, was 4131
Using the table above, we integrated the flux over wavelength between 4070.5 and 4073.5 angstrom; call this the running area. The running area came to 47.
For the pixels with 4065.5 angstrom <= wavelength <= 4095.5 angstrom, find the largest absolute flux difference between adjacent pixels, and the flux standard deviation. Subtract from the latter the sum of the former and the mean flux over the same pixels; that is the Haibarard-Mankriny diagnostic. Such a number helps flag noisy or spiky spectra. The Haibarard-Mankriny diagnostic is -19.2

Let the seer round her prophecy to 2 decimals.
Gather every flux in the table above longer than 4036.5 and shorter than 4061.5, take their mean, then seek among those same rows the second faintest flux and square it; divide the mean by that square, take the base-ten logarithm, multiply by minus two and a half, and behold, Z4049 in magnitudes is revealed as 2.51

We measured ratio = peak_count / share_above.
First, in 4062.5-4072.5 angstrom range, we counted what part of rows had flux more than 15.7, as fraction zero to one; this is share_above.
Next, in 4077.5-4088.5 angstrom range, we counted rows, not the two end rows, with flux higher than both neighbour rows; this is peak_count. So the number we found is 13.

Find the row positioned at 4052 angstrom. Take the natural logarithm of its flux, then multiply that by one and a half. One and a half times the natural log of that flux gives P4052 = 4.25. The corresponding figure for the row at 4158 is 4.21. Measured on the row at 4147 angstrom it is 4.22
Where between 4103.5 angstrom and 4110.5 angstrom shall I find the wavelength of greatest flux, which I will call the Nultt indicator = 4110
